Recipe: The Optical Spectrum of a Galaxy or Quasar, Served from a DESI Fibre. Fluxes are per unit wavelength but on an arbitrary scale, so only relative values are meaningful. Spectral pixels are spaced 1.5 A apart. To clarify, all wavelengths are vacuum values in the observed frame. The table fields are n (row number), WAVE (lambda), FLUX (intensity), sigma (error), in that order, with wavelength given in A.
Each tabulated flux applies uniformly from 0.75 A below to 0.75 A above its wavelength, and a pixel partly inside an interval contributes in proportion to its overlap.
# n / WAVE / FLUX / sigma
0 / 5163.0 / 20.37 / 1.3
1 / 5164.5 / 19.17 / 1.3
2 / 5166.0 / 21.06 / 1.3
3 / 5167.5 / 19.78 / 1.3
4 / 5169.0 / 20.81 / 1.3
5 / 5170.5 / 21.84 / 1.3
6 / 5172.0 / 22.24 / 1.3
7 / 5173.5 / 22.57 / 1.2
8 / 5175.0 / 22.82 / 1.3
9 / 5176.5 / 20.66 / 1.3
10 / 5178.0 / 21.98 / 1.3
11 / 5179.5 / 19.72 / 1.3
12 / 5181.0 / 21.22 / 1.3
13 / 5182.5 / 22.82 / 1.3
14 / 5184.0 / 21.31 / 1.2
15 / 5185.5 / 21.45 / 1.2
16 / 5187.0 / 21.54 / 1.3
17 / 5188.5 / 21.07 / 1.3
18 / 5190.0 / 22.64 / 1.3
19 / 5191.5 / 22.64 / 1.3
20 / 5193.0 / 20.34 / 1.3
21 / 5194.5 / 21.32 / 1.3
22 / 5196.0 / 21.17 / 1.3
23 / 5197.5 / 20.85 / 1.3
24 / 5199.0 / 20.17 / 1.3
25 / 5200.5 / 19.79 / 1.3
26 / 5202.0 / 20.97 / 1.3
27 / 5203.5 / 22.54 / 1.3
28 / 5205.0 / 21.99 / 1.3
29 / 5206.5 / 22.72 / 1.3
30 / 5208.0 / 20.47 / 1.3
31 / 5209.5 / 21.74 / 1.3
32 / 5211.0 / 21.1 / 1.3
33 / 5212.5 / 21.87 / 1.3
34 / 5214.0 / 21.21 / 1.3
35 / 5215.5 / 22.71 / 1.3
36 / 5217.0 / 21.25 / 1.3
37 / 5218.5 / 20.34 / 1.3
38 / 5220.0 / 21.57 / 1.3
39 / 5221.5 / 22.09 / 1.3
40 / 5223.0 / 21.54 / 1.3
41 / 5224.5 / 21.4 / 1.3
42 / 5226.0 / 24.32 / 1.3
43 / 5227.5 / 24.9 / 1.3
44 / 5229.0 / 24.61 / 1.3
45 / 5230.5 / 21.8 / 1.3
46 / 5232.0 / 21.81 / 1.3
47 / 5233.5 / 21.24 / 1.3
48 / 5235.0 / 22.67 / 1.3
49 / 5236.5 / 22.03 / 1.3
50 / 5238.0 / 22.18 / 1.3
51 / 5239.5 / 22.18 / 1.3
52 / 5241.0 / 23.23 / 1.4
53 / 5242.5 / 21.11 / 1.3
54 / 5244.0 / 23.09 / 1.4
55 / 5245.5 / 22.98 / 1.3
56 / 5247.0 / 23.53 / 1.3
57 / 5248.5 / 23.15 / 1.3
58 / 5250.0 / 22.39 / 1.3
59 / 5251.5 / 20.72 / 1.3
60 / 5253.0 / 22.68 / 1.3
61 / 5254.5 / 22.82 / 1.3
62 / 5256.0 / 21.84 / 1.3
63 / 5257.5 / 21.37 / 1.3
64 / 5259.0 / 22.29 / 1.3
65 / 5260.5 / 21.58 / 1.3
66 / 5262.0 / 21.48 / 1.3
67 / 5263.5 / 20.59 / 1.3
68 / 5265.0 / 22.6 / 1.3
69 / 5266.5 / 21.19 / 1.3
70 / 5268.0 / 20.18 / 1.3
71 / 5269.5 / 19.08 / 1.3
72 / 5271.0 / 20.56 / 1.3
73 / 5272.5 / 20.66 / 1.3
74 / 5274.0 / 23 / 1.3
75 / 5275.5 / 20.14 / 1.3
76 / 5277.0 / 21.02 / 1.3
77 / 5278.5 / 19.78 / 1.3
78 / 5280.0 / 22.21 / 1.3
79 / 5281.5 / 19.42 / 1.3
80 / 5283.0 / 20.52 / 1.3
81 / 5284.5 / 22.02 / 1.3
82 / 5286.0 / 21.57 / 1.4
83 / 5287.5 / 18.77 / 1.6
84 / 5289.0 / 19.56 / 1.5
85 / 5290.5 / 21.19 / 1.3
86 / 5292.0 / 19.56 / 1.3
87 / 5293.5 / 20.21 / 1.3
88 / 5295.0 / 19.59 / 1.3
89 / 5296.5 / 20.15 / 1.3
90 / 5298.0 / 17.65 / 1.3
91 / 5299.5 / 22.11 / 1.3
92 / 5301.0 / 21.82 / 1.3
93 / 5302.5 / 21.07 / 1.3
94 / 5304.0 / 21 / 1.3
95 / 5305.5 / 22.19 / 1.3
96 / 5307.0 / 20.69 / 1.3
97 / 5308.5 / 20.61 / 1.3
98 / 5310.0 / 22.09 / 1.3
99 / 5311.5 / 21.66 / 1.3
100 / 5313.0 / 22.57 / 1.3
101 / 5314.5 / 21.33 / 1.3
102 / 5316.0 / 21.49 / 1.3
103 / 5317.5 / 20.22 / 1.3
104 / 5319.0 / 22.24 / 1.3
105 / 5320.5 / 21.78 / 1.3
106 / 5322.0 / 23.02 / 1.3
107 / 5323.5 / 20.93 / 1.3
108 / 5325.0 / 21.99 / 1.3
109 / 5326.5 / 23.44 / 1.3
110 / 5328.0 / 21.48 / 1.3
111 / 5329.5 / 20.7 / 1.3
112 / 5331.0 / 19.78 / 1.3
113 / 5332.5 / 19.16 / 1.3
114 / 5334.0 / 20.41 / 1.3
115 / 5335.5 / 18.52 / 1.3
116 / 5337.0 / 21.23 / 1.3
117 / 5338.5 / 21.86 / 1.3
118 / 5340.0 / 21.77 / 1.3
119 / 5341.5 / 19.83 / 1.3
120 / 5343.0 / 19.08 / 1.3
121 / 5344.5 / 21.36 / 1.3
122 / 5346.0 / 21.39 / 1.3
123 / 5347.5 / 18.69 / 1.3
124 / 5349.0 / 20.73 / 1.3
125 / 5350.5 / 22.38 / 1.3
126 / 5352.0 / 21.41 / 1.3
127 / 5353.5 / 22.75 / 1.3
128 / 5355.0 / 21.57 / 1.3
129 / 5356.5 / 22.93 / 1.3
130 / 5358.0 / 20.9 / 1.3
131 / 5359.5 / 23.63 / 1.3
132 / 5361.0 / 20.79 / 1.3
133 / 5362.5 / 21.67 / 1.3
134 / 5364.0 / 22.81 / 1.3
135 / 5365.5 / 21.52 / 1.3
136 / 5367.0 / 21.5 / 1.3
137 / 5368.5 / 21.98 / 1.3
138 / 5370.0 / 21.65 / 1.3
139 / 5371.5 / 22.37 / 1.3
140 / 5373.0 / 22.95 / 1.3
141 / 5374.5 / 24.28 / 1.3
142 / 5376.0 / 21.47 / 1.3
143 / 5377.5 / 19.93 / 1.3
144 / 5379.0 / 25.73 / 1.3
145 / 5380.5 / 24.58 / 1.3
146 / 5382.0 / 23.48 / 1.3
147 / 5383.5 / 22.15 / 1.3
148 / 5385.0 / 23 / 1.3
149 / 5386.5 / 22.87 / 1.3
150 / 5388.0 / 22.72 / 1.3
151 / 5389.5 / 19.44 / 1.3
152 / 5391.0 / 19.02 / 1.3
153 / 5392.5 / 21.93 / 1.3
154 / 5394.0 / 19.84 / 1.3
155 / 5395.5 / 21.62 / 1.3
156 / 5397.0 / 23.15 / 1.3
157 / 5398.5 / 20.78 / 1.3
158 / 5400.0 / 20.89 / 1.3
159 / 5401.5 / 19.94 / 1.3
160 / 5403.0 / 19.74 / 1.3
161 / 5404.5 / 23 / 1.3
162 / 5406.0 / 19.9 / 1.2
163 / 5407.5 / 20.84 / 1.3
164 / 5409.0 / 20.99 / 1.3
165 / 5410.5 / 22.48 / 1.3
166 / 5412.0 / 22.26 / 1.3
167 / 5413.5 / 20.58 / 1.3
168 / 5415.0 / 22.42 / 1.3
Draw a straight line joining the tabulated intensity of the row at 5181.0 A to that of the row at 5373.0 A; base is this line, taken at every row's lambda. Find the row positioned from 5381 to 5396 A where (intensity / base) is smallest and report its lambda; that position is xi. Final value 5391.0 A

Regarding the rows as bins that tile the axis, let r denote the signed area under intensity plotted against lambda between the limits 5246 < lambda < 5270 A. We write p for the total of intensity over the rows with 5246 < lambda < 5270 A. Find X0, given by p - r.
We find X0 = -175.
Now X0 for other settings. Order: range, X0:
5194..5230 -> -261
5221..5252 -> -226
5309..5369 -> -427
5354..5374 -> -155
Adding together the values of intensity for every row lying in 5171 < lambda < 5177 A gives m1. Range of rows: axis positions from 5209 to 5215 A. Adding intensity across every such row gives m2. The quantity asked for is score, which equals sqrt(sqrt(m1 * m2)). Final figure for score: 9.33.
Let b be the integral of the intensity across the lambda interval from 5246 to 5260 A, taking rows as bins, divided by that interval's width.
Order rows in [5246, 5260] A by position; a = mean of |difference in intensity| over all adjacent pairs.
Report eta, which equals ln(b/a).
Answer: 3.20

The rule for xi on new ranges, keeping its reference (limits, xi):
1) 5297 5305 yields 5298.0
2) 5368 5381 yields 5377.5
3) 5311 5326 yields 5317.5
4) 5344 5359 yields 5347.5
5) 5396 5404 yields 5403.0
